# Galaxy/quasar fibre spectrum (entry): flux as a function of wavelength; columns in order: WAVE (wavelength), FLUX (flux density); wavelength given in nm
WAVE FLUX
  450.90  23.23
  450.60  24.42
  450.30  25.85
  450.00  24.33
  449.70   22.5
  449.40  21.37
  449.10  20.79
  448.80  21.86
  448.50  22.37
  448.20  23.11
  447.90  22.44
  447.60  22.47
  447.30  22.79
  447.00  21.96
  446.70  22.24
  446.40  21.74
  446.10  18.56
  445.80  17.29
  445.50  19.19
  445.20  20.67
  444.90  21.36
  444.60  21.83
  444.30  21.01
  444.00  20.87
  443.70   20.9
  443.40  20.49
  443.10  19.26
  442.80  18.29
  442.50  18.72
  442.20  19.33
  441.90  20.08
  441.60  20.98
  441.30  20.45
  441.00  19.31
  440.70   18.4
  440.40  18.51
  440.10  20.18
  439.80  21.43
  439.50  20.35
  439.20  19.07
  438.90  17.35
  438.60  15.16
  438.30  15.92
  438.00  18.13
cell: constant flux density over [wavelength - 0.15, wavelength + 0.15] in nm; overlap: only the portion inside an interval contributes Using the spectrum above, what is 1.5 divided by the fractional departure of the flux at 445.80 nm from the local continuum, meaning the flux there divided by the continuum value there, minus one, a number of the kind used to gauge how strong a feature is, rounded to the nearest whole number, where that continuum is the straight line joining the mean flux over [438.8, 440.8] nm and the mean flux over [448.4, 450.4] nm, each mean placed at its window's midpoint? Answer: -8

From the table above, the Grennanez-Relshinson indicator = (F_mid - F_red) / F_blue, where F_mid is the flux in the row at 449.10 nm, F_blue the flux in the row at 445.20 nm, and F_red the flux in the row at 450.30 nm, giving -0.24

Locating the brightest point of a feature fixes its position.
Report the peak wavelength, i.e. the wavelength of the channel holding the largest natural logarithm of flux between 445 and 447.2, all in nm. 446.70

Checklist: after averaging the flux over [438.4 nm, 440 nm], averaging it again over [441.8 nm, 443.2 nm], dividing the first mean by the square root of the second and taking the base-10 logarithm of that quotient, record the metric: 0.630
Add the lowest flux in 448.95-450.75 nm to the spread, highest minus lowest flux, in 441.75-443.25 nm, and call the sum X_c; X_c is 22.6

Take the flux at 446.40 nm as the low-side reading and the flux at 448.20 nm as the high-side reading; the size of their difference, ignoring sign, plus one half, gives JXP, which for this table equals 1.87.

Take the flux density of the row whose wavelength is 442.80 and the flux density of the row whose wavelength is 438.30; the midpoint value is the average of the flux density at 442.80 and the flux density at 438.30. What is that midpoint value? 17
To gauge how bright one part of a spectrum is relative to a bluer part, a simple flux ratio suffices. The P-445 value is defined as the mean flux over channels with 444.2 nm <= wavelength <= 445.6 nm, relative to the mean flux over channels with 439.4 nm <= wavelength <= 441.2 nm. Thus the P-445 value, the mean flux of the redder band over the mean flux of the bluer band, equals 1.06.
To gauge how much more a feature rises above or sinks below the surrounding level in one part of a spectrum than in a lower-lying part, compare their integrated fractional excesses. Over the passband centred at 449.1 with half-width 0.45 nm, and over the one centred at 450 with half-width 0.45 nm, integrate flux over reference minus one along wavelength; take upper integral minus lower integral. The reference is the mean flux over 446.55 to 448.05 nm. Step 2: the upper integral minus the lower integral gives 0.12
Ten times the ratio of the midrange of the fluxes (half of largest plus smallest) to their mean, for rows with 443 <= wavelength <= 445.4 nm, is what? 9.88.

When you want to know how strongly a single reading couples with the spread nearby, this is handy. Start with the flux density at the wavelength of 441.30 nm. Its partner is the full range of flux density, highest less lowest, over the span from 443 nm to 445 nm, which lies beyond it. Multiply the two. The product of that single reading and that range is 53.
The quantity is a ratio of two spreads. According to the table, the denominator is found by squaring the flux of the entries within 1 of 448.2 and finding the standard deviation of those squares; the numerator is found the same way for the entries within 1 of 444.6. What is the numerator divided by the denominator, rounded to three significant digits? 1.01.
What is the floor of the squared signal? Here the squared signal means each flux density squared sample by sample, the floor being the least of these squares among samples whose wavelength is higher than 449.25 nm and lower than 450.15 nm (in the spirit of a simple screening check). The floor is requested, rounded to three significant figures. 457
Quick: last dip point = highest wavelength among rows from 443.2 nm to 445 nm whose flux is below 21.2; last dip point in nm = 444.30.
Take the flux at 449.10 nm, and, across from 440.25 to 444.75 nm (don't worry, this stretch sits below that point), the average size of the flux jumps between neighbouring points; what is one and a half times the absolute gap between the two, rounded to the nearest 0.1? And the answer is 30.2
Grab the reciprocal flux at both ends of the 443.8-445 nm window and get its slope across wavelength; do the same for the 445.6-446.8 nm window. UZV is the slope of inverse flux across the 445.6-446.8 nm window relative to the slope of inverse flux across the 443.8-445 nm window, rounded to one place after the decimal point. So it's 11.7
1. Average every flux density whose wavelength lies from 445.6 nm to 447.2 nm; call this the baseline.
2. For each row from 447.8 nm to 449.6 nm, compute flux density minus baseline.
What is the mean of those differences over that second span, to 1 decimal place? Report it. 1.6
